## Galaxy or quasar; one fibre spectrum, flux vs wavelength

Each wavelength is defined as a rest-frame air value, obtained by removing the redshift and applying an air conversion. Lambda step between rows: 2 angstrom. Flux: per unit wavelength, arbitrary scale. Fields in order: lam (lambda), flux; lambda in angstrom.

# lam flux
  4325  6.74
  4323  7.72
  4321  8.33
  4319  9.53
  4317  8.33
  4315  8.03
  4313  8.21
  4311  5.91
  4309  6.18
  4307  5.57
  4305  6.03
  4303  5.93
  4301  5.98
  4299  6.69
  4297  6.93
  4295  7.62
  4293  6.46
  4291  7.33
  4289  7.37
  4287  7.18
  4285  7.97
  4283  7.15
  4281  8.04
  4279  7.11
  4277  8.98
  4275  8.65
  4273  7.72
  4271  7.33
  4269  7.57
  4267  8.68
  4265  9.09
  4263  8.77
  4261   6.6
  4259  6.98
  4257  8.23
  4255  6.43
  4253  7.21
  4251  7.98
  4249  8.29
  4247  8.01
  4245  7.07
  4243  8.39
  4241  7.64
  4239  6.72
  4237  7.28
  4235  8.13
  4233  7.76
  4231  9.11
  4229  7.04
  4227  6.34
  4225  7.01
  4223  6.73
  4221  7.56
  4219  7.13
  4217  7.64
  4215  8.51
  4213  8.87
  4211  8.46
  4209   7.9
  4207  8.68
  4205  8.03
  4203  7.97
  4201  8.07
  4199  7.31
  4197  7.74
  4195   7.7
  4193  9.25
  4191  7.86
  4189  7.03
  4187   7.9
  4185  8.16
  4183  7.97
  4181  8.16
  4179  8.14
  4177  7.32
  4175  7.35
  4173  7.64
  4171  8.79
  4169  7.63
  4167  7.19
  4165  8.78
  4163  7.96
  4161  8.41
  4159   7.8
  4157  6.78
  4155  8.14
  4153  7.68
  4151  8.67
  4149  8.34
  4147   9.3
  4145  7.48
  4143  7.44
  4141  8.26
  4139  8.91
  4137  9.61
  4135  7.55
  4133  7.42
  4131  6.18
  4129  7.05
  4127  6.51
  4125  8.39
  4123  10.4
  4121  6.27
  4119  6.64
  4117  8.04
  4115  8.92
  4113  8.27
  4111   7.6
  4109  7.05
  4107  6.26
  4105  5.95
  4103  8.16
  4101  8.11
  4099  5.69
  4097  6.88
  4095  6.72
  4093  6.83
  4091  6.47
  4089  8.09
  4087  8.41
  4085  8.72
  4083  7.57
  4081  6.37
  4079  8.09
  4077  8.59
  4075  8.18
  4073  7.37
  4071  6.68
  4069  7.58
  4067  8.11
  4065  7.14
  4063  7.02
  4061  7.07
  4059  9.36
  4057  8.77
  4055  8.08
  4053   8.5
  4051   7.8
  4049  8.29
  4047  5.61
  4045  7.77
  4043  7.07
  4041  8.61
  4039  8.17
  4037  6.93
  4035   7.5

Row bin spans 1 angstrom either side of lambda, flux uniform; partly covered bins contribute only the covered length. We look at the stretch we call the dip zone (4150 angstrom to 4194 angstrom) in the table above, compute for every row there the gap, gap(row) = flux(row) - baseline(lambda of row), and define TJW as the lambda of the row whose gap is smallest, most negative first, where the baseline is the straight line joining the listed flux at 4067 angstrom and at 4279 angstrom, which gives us 4157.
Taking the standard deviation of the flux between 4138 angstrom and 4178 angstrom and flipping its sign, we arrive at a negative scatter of -0.7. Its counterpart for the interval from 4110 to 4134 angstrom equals -1.2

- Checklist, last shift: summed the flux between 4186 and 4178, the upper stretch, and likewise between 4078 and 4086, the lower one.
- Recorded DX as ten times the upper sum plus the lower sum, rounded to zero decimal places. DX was 355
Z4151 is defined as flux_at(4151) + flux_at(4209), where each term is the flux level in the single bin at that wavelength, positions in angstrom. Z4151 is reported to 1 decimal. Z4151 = 16.6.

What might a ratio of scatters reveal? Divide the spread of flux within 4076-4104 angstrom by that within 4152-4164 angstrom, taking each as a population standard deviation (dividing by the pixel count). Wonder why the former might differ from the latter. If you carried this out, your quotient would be 1.82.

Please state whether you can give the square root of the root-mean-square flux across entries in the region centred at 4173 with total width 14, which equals 2.78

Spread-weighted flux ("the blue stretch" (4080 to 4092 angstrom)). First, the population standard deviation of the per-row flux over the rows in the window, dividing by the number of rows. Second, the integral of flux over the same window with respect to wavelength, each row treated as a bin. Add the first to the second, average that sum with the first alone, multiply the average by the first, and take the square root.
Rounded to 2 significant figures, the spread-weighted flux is 6.5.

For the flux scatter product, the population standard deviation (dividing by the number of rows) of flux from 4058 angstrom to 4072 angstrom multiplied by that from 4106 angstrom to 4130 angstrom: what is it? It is 1.0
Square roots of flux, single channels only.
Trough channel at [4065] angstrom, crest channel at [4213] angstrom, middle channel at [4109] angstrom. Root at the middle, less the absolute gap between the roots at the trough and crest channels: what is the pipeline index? 2.35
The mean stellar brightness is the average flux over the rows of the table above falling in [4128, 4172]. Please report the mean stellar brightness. 7.97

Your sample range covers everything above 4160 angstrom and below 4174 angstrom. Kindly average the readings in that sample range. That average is 8.06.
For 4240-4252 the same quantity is 7.90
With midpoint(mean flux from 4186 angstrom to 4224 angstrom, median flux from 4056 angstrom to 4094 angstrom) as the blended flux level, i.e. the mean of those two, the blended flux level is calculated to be 7.75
